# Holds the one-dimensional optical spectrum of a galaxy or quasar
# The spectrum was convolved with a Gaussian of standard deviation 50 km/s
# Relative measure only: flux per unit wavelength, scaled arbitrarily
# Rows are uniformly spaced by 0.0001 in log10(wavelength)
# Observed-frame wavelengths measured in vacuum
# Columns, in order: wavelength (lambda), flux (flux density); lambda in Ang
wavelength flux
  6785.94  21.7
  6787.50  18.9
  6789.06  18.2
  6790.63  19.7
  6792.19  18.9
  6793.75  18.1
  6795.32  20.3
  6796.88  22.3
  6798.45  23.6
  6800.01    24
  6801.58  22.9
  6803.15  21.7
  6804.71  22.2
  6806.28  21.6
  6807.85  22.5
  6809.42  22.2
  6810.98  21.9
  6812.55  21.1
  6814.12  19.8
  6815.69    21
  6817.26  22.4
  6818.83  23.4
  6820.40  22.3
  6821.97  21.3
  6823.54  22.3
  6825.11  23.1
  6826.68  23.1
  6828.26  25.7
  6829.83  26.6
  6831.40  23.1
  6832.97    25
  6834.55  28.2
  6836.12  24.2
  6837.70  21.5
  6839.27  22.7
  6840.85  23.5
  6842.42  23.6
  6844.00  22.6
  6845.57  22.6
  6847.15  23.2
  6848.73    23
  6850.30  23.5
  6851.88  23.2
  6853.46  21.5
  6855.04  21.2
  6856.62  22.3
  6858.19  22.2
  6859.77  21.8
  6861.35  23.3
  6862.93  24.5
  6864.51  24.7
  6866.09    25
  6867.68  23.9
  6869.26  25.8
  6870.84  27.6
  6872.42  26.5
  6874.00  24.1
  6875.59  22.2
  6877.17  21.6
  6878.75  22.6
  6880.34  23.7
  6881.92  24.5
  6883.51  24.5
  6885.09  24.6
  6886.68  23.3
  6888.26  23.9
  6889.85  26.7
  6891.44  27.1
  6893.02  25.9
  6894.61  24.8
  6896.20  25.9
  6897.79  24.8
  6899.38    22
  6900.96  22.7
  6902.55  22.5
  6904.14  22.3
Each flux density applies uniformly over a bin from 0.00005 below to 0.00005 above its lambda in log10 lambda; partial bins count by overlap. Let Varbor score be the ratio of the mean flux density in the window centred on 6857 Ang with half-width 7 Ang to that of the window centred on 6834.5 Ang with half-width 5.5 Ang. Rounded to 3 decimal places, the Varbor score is 0.924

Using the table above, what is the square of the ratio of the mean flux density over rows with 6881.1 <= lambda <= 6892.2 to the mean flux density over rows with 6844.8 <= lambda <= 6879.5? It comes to 1.13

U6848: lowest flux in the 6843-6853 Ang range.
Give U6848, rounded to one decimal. 22.6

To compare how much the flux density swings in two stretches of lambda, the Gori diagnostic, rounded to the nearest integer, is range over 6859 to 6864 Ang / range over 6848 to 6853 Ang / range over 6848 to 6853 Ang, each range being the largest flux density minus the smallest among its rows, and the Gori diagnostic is 11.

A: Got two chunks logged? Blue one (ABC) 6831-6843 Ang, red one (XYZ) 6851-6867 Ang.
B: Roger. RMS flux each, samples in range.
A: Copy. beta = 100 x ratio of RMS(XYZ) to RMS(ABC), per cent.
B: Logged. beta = 96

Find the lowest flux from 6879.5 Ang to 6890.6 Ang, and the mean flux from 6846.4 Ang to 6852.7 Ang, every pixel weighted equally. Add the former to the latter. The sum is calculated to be 46.5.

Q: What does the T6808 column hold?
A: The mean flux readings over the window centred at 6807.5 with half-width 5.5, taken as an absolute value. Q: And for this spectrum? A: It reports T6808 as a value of 21.9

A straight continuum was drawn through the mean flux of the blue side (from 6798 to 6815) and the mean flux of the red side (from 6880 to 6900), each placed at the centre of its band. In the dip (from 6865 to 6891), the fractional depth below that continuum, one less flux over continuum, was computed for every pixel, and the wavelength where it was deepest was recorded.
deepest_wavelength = 6877.17 Ang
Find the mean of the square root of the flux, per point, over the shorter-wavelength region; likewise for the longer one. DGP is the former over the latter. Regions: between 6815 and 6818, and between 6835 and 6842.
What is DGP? 0.97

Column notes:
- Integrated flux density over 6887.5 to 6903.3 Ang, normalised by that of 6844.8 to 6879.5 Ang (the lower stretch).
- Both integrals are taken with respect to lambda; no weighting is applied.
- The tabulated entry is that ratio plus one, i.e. 1.5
